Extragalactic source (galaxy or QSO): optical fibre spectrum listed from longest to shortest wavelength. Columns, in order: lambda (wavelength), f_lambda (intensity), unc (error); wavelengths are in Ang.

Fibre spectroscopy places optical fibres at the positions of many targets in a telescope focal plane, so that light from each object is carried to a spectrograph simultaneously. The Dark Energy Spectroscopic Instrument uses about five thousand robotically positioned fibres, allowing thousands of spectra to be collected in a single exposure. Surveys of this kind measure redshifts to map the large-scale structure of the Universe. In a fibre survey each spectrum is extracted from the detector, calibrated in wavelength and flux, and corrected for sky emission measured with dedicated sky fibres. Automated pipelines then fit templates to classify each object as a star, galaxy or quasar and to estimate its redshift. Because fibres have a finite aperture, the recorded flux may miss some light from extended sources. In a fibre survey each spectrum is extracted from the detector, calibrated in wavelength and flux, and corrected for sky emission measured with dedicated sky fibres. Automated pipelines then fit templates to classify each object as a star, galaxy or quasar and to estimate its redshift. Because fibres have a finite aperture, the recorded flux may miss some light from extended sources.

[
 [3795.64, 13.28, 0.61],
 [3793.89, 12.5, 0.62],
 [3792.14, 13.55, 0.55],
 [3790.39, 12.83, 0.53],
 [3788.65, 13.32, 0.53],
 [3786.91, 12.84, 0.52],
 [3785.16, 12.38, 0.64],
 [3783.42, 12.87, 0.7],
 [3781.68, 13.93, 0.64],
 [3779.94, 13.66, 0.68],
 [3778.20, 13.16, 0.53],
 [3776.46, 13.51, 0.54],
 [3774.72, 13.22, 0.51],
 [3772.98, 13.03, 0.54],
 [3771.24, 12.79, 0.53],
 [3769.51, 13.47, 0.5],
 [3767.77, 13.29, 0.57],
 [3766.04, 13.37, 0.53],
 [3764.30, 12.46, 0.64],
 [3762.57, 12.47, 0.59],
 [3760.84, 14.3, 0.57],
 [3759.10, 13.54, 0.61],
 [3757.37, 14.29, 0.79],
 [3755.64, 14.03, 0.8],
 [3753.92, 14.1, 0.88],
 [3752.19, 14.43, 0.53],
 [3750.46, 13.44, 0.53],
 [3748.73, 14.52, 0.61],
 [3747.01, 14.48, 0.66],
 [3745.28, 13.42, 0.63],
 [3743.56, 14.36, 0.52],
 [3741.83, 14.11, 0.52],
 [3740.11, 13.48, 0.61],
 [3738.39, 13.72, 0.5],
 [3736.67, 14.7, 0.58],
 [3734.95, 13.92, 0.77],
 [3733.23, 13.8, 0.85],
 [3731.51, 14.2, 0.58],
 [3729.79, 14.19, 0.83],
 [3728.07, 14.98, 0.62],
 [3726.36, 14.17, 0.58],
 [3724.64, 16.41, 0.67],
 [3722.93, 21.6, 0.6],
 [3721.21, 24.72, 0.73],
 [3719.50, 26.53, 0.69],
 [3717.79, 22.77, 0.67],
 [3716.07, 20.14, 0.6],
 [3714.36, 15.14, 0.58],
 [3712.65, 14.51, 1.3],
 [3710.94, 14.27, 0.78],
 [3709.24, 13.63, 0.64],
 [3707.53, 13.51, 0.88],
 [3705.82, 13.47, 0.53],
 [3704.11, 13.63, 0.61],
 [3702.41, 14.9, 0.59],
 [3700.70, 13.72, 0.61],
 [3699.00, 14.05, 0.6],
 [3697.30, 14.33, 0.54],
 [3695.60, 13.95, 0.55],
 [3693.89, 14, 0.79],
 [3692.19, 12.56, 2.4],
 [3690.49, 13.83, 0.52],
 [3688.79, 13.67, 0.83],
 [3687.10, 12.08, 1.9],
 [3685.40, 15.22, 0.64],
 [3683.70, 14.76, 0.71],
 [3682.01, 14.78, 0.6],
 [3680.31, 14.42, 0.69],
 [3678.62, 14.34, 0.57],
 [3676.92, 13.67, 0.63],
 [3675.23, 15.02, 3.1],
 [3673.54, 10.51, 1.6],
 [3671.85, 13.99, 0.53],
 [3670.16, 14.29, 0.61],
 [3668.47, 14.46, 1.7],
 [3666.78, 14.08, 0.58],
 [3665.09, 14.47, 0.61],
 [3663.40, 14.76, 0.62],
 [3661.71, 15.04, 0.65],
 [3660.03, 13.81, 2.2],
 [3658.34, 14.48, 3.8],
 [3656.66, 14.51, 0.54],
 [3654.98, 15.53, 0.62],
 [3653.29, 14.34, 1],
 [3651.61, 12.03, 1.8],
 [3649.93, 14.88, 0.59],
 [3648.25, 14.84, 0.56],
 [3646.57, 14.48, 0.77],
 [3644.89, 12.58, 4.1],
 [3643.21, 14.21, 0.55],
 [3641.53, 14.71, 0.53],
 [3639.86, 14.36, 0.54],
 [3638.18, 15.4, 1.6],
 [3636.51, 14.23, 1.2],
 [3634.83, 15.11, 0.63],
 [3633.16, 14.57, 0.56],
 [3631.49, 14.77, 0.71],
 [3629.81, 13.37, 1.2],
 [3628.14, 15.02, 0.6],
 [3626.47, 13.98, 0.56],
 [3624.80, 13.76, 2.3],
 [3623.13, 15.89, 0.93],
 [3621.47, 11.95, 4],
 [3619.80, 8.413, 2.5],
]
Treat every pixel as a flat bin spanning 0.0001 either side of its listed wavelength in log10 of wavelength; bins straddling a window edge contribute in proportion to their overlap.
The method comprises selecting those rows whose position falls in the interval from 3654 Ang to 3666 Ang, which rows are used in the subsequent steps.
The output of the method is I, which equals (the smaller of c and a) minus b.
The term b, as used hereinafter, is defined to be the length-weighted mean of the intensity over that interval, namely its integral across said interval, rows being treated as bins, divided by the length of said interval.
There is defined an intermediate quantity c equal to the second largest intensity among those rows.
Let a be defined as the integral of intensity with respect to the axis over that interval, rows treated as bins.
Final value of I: 0.40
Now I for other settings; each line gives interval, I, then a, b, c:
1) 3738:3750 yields 0.47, 168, 14.0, 14.48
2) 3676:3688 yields 0.59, 170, 14.2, 14.78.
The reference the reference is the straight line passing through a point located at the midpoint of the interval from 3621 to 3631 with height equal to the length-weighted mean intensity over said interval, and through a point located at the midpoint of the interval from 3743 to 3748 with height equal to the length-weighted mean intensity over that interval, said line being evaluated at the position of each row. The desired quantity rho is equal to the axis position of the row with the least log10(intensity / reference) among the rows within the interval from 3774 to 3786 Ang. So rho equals 3785.16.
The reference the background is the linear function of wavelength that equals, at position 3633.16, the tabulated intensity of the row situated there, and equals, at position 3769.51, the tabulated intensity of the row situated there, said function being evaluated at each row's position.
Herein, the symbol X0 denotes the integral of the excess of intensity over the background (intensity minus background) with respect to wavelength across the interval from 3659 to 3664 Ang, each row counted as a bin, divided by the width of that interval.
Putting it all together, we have 0.2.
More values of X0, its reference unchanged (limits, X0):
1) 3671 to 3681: -0.6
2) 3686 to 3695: -0.8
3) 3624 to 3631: -0.5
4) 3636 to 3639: 0.3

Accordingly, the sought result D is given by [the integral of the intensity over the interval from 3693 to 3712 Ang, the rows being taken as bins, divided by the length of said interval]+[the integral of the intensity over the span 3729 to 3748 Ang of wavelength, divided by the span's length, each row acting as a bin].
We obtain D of 27.99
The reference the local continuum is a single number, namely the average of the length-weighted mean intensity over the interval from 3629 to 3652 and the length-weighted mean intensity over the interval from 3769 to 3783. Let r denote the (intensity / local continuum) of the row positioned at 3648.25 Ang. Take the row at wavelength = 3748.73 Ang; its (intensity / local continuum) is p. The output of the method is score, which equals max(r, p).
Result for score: 1.07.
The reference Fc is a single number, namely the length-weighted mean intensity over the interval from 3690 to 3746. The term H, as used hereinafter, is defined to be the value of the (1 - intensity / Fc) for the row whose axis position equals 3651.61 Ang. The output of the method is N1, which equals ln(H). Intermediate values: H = 0.22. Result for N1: -1.5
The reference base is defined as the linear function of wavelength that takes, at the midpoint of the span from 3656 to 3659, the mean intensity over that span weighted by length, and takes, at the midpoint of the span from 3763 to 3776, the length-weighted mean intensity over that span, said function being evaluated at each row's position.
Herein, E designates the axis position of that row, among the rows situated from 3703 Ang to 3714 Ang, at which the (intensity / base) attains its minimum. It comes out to 3705.82 Ang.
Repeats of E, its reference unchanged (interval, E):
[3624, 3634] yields 3629.81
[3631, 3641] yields 3636.51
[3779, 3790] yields 3785.16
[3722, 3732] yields 3726.36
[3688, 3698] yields 3692.19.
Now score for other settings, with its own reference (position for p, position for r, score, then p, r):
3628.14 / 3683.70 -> 1.09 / 1.09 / 1.07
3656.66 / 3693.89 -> 1.05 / 1.05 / 1.01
